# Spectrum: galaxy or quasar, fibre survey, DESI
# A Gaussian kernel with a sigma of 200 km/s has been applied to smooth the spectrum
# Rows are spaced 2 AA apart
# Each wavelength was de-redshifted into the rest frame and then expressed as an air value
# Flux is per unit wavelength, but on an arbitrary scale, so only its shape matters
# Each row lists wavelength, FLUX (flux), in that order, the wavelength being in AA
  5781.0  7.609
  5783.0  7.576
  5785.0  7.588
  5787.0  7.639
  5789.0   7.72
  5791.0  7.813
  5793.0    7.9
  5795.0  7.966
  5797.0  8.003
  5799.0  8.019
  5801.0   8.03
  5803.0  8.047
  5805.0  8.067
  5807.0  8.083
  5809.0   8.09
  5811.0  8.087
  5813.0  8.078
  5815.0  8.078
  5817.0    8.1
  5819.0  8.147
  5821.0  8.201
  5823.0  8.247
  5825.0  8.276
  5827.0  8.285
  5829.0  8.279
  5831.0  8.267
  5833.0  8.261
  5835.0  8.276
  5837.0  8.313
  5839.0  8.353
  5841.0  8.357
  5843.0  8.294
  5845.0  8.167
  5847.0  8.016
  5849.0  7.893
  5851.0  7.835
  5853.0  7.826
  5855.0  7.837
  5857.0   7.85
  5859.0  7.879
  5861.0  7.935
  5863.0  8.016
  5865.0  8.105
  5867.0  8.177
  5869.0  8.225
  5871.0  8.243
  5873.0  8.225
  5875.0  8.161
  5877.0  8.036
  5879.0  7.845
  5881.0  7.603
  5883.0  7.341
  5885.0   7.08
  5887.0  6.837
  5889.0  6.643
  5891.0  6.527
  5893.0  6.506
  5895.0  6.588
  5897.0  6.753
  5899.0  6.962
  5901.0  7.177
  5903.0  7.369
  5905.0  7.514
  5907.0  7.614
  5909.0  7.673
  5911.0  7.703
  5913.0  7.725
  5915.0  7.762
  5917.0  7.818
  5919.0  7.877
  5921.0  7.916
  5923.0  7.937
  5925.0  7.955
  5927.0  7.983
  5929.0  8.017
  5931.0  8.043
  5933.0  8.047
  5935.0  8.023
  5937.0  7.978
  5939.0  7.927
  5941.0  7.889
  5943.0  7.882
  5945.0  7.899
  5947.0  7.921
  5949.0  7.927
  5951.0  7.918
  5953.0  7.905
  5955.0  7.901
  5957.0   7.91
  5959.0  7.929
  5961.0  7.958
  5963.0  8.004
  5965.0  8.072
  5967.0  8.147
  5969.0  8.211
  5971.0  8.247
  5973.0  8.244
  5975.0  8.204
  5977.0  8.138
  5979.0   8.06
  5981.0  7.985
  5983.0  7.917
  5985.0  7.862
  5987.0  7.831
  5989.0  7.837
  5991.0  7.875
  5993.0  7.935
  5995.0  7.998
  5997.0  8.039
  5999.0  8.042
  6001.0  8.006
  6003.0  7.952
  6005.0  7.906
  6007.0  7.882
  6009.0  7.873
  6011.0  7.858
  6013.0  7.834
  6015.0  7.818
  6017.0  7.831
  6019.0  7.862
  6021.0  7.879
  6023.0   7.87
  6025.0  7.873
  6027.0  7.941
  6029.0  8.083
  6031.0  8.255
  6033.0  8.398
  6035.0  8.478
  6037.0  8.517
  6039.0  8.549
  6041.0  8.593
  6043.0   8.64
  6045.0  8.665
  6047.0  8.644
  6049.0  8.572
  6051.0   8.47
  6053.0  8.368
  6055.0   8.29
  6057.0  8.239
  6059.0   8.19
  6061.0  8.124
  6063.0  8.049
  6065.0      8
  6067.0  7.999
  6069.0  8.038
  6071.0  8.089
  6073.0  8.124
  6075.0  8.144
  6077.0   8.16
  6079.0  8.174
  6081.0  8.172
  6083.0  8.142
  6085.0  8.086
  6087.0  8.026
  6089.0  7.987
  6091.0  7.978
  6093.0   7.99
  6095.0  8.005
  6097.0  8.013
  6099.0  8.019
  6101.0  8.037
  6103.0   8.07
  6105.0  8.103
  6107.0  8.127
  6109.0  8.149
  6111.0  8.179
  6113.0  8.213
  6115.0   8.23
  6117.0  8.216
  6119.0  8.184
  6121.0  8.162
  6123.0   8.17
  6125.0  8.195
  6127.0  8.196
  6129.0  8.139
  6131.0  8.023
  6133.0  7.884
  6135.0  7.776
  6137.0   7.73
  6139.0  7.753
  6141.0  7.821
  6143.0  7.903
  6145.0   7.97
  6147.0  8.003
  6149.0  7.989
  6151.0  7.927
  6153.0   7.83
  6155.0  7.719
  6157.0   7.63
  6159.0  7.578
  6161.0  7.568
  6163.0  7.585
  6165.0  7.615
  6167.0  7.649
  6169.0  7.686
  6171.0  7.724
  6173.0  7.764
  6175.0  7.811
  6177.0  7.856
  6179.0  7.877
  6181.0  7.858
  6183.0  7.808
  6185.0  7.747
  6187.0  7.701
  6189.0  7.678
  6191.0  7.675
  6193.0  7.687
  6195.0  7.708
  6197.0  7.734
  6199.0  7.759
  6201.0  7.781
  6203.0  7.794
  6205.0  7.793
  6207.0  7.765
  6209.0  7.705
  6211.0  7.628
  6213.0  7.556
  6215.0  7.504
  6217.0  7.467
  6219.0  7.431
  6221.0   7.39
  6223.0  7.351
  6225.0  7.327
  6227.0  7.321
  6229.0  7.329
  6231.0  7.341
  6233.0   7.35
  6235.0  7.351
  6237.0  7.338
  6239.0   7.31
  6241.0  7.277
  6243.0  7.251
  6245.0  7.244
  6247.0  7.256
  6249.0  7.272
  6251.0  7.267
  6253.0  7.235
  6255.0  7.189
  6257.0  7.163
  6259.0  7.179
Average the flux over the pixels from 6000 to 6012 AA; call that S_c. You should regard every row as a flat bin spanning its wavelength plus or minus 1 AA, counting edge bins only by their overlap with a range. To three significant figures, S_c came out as 7.91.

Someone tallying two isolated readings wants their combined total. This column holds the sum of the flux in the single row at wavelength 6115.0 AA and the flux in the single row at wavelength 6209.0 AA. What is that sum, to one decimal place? 15.9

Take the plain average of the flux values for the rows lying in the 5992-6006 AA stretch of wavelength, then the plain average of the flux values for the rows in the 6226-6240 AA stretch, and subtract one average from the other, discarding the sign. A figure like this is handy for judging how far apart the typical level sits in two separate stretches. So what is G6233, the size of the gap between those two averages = 0.65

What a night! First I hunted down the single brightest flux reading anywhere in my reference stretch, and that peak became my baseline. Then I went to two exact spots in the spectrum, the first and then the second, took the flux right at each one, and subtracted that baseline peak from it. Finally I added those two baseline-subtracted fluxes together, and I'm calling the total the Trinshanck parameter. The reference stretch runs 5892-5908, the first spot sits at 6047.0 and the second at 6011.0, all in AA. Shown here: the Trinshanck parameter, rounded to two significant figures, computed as 1.3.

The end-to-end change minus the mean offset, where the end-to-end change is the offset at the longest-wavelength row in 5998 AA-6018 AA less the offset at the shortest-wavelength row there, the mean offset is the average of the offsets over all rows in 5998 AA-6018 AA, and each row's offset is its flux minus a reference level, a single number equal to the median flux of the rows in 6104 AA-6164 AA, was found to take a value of -0.12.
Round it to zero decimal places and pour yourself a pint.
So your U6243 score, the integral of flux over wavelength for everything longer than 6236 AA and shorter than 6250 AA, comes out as 102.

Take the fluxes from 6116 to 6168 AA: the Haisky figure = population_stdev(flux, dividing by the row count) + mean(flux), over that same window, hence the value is 8.1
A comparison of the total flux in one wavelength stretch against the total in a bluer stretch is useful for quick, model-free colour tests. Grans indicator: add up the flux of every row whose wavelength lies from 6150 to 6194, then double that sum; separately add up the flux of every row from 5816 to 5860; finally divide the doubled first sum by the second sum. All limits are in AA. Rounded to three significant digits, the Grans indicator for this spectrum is 1.90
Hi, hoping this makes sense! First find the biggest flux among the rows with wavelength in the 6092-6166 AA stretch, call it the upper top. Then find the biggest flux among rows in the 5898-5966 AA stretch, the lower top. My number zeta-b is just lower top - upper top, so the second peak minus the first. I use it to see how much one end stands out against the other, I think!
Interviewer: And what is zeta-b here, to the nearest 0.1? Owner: -0.2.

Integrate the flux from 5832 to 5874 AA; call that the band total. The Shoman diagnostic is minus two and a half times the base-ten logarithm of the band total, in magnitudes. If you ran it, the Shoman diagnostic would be -6.33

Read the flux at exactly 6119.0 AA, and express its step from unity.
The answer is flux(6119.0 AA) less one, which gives 7.2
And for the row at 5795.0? 7.0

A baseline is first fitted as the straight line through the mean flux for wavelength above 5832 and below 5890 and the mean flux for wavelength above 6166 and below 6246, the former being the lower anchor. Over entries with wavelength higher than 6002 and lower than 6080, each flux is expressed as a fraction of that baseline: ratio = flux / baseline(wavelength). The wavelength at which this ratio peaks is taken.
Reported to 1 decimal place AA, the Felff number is 6045.0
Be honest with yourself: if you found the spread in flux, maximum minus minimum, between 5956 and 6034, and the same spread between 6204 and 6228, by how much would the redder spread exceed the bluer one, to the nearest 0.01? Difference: -0.11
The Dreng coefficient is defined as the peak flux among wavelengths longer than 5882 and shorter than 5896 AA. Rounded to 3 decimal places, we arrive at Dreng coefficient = 7.341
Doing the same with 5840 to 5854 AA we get 8.357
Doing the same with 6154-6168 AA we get 7.719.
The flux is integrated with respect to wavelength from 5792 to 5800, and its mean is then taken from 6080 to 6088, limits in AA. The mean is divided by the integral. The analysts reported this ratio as 0.127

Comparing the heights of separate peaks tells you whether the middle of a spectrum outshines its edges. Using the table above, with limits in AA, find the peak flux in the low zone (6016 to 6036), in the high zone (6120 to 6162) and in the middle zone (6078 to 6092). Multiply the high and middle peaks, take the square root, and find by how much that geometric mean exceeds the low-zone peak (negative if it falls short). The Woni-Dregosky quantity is -0.29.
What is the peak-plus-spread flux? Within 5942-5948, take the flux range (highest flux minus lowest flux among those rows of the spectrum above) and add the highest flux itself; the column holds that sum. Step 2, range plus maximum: 7.96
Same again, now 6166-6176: 7.97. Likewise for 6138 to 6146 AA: 8.19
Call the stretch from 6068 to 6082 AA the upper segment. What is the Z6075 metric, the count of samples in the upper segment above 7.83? 7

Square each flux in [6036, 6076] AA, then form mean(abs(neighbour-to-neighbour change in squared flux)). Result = 0.84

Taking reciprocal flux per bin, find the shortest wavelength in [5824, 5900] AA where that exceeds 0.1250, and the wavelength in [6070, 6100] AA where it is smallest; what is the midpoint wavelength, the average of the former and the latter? 5964 AA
